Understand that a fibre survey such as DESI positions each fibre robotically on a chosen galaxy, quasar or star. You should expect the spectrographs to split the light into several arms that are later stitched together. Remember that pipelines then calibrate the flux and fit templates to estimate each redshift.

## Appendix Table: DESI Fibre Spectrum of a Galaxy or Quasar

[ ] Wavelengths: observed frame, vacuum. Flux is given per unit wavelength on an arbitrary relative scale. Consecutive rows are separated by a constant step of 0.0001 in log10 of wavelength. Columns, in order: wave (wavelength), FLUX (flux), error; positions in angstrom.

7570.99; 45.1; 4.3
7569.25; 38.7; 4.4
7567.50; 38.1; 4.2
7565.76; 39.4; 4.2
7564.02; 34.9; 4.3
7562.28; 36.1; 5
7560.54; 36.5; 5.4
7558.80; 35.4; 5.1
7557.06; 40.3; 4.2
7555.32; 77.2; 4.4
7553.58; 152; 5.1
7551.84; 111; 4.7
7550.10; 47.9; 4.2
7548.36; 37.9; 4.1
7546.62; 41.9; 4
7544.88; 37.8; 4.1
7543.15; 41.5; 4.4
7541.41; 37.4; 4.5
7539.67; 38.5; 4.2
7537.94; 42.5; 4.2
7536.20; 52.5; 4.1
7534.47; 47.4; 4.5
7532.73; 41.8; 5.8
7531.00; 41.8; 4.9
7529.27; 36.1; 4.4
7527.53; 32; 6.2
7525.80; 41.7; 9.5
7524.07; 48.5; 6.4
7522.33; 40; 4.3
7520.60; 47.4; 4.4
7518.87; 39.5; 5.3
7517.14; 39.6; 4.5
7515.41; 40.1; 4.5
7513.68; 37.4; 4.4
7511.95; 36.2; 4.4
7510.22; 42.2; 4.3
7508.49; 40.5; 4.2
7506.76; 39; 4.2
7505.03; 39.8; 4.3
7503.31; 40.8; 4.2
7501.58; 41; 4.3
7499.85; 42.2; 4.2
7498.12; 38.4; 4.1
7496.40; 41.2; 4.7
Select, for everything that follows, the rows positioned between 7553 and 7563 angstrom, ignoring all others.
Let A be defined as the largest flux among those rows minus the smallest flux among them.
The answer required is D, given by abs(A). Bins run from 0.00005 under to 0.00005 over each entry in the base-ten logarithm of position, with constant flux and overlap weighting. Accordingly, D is 117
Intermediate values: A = 117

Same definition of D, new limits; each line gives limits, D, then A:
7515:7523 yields 8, 8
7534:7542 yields 15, 15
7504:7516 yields 6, 6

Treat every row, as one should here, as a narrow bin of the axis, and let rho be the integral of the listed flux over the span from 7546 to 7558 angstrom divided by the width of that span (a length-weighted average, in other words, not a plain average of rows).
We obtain 73.0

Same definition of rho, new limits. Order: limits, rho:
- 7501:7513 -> 39.9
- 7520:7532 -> 40.9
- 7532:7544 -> 43.1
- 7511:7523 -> 40.1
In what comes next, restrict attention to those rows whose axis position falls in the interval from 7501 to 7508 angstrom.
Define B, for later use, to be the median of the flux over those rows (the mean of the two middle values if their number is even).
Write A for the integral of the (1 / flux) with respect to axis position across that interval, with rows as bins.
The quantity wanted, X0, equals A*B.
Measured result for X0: 7.0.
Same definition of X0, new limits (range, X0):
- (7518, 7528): 9.9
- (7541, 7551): 9.8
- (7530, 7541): 10.7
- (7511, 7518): 7.0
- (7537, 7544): 7.0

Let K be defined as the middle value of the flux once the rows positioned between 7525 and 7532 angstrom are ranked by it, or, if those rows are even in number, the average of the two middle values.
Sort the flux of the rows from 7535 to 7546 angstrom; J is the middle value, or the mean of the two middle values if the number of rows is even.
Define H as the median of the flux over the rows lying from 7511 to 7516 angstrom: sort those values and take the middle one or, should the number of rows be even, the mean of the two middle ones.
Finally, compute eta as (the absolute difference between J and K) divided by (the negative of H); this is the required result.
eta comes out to -0.03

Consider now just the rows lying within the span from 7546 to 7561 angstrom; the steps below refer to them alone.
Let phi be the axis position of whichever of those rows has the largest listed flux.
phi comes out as 7553.58 angstrom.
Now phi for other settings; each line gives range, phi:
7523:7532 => 7524.07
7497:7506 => 7499.85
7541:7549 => 7546.62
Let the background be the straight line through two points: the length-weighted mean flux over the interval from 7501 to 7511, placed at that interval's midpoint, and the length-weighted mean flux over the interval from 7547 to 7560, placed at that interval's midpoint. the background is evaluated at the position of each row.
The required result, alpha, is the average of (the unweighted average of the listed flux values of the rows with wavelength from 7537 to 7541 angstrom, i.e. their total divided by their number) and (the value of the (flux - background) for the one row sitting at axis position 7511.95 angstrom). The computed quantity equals 16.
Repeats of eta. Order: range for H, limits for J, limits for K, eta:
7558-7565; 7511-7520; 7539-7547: -0.03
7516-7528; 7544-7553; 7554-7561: -0.09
